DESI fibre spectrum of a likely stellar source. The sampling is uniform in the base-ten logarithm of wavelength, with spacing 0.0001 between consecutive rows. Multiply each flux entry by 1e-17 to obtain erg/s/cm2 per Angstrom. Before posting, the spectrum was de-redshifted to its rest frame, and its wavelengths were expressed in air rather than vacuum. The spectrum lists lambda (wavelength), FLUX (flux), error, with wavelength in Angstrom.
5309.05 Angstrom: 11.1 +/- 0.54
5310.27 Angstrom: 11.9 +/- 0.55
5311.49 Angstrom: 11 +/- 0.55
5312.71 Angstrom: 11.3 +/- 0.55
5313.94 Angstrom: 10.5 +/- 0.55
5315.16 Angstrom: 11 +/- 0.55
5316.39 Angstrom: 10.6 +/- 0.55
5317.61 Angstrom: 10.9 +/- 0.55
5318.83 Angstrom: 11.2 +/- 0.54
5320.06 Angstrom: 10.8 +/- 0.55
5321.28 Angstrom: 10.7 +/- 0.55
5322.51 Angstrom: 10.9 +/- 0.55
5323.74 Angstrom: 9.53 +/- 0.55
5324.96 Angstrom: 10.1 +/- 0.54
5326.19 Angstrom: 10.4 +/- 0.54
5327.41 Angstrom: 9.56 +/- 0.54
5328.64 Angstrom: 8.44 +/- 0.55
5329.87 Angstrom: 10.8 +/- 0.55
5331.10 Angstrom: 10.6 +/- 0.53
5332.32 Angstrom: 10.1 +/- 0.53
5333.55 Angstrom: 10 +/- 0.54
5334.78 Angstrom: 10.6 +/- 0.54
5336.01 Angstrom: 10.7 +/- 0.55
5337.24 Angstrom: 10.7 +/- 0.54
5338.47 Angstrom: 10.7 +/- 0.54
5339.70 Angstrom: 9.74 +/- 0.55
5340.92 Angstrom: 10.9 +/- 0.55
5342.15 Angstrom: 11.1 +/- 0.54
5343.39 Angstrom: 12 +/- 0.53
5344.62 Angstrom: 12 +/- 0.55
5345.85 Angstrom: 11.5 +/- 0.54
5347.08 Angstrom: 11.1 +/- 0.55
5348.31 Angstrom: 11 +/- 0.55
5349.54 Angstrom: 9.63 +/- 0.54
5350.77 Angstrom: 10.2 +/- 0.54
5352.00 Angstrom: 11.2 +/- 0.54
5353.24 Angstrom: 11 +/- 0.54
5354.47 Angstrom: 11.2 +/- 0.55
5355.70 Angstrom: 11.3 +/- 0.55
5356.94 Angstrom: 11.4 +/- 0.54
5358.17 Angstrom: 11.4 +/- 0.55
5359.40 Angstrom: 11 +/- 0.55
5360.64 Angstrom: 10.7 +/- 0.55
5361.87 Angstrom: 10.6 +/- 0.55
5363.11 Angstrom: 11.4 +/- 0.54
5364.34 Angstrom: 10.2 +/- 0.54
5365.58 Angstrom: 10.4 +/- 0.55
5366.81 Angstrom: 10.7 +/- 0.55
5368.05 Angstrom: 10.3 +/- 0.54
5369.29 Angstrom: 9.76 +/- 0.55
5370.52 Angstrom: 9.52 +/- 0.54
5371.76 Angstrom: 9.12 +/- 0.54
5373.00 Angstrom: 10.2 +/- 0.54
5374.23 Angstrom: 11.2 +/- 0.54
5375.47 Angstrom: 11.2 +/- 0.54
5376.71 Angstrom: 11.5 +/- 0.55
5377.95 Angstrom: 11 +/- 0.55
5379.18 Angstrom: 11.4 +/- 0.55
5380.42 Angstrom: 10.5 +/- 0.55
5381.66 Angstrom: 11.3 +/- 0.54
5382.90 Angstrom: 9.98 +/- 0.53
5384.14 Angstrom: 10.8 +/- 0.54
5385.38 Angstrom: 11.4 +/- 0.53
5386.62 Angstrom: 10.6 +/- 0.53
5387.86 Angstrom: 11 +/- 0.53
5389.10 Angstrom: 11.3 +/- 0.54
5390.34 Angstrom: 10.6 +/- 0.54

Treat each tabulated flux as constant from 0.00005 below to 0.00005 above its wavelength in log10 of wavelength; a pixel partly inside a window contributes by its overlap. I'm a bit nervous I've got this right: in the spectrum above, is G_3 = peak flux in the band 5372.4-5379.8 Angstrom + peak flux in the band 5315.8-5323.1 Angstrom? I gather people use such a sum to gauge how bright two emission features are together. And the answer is 22.7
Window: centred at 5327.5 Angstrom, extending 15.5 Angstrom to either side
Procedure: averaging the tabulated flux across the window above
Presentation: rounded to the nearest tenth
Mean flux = 10.5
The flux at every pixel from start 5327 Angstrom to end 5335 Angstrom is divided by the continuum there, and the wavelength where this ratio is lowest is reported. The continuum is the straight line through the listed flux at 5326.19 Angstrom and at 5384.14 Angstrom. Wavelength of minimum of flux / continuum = 5328.64 Angstrom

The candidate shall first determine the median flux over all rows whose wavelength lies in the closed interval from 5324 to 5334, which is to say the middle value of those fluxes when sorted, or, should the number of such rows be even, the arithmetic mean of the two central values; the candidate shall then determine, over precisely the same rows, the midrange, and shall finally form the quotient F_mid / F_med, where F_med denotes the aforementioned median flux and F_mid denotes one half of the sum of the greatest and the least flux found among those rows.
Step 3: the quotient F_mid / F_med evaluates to 0.95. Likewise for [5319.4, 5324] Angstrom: 0.95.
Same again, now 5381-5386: 0.97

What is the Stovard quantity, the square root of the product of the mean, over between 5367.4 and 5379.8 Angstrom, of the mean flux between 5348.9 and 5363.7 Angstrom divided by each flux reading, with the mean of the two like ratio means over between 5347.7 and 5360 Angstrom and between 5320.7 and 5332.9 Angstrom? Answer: 1.04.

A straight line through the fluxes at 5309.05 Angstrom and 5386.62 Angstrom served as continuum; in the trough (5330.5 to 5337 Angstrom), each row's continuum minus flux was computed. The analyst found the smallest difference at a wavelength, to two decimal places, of 5336.01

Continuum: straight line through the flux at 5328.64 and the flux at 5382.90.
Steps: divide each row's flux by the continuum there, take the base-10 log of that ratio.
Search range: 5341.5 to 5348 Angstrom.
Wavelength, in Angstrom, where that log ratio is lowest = 5347.08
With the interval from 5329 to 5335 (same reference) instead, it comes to 5333.55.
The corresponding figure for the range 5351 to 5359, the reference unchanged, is 5353.24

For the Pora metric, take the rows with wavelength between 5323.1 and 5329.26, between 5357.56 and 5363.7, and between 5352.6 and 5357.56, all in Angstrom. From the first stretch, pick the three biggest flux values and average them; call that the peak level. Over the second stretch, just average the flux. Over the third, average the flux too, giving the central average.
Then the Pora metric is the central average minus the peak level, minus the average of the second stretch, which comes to -9.8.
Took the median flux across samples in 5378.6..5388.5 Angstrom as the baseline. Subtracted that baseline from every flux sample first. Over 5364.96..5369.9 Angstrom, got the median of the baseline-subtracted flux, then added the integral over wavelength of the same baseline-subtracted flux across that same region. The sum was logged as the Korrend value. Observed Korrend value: -3.6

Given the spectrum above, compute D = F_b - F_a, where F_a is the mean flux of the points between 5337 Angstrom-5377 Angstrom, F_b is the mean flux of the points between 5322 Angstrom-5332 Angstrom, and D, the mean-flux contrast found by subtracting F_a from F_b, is -0.7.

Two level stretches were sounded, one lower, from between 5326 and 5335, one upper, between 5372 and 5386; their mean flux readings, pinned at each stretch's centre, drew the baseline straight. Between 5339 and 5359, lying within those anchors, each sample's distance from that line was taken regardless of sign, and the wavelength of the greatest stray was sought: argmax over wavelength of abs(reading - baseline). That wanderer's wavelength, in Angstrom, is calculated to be 5343.39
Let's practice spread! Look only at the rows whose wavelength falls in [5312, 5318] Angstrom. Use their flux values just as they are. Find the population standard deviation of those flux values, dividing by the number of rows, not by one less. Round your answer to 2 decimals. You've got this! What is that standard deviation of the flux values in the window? 0.29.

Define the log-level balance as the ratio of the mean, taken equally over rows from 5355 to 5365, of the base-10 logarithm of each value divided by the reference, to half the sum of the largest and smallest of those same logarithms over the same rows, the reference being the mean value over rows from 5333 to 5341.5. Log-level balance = 1.7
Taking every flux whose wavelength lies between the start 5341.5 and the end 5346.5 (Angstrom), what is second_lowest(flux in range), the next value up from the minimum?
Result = 11.5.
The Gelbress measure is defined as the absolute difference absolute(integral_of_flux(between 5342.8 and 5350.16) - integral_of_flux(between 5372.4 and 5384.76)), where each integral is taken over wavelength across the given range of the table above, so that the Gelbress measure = 52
